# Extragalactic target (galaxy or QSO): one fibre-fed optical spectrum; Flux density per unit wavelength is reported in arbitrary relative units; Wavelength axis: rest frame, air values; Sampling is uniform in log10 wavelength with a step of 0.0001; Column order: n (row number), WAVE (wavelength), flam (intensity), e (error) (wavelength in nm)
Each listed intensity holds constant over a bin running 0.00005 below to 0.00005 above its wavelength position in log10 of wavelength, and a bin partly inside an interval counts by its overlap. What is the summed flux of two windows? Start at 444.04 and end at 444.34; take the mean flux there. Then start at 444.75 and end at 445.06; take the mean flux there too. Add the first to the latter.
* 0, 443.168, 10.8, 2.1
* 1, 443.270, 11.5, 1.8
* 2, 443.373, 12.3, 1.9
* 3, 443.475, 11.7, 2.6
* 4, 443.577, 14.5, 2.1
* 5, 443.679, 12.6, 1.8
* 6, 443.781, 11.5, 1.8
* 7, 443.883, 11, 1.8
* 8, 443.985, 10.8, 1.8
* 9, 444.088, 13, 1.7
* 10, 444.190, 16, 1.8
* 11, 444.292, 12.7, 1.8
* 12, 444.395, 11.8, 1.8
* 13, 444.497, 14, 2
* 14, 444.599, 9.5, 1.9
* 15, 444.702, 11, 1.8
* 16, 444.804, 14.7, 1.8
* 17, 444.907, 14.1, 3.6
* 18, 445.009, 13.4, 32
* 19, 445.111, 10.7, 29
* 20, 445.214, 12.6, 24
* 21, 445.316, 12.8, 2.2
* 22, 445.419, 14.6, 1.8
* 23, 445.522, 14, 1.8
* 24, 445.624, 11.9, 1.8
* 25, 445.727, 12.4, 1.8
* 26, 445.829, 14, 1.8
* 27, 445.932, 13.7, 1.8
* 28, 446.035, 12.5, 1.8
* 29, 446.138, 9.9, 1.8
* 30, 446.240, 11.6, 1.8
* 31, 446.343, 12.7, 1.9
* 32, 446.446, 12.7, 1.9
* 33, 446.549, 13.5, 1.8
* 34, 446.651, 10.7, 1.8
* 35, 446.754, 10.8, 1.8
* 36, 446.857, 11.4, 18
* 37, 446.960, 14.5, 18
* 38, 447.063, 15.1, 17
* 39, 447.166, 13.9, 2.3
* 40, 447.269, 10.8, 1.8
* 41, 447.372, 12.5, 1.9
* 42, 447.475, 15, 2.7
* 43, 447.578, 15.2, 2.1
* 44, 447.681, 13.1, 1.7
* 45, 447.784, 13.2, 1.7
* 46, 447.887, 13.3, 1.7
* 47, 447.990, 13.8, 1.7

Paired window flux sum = 28.0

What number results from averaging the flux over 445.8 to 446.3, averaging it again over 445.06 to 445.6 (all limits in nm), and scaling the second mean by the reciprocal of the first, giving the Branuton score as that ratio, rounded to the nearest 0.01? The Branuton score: 1.05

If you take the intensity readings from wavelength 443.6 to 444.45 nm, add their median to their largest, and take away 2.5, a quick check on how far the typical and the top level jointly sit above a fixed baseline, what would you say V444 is 25.7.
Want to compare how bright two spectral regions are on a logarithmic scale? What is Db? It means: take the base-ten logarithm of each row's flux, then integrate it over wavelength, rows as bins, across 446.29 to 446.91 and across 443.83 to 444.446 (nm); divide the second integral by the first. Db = 1.01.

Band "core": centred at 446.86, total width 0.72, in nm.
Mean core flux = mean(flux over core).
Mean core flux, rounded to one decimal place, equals 12.8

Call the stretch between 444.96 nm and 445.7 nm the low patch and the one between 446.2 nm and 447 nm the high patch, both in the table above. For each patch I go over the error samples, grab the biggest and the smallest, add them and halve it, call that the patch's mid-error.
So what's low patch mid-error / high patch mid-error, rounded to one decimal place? 1.7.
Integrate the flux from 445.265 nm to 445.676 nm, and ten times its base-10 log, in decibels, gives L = 7.38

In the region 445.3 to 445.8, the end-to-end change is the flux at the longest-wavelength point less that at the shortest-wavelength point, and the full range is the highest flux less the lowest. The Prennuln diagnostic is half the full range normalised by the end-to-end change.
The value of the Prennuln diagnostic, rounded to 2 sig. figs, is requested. -3.4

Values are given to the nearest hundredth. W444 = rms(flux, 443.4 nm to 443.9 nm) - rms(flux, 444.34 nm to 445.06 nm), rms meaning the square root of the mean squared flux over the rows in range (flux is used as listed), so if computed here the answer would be -0.44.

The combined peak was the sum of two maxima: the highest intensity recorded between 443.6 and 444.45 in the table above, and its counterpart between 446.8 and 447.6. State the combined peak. 31.2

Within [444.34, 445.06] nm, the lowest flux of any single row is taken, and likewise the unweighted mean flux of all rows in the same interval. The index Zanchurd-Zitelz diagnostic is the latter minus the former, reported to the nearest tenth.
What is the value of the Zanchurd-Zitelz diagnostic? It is 3.1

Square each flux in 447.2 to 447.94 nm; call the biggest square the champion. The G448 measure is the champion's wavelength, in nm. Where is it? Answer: 447.578 nm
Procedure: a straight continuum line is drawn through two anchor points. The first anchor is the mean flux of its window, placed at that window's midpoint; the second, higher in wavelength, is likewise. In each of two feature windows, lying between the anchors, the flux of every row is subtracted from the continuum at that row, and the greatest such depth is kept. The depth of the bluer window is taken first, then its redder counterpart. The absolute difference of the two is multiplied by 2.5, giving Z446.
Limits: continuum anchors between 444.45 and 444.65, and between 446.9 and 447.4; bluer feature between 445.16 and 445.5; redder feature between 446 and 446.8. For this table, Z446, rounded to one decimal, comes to 8.2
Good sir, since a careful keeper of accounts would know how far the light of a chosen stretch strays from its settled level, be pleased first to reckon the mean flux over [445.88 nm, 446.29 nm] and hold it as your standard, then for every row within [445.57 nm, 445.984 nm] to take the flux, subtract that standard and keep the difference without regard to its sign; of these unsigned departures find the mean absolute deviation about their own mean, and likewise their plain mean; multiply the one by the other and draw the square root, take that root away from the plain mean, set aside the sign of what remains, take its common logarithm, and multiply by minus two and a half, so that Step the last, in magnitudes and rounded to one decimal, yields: 2.2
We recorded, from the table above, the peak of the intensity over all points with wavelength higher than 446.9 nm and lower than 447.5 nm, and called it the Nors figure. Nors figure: 15.1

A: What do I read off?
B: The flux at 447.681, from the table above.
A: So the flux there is 13.1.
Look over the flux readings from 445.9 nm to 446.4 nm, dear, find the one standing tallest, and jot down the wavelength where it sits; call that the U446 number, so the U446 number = 445.932 nm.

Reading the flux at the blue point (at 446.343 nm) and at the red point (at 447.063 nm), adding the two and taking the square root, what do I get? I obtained 5.27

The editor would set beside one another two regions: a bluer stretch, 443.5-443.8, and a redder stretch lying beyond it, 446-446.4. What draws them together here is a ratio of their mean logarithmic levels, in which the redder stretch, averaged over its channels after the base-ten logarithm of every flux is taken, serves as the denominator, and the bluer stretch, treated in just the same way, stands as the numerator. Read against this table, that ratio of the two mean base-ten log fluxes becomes 1.04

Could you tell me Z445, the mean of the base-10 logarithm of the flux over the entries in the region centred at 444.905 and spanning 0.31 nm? 1.15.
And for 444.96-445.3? 1.09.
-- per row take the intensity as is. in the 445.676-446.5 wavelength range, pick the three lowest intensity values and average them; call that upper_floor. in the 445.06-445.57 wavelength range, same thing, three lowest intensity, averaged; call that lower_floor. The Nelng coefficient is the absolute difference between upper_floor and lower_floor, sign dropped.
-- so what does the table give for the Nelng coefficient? 0.73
